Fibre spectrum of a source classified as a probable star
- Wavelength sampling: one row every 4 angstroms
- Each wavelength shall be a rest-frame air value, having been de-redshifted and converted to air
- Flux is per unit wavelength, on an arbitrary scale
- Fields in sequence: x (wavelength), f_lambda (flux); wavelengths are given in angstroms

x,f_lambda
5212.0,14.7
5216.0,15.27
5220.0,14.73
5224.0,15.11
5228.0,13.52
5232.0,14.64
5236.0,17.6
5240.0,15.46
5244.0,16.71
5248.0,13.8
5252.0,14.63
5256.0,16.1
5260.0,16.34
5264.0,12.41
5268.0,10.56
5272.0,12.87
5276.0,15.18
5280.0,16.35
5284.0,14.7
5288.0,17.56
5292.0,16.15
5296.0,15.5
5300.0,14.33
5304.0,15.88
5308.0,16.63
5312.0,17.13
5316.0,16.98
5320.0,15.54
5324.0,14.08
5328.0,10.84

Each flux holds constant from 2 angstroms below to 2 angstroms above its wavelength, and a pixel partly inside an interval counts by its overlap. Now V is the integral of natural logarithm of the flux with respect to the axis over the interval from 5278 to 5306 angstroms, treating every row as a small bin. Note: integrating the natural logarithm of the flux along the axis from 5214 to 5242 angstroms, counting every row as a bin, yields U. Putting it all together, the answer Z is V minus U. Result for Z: 1.1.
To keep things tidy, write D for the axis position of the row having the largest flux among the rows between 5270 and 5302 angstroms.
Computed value 5288.0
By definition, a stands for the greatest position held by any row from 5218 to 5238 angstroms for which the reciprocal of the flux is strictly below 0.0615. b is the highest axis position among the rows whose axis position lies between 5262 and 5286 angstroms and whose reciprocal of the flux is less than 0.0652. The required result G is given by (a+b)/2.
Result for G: 5258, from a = 5236.0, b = 5280.0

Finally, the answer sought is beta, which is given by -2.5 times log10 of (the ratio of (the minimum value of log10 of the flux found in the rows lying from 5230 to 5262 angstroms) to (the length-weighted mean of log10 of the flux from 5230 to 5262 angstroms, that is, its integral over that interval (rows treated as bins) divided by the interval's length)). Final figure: 0.050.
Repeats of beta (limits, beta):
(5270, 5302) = 0.070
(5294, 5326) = 0.044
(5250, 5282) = 0.127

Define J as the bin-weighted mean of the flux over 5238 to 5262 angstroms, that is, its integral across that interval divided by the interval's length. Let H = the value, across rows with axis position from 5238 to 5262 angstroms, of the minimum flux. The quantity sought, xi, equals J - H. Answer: 1.7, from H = 13.8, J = 15.5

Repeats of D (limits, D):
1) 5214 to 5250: 5236.0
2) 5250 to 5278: 5260.0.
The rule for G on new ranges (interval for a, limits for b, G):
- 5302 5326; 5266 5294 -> 5304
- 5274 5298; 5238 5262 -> 5274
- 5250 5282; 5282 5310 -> 5294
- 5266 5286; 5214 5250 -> 5262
